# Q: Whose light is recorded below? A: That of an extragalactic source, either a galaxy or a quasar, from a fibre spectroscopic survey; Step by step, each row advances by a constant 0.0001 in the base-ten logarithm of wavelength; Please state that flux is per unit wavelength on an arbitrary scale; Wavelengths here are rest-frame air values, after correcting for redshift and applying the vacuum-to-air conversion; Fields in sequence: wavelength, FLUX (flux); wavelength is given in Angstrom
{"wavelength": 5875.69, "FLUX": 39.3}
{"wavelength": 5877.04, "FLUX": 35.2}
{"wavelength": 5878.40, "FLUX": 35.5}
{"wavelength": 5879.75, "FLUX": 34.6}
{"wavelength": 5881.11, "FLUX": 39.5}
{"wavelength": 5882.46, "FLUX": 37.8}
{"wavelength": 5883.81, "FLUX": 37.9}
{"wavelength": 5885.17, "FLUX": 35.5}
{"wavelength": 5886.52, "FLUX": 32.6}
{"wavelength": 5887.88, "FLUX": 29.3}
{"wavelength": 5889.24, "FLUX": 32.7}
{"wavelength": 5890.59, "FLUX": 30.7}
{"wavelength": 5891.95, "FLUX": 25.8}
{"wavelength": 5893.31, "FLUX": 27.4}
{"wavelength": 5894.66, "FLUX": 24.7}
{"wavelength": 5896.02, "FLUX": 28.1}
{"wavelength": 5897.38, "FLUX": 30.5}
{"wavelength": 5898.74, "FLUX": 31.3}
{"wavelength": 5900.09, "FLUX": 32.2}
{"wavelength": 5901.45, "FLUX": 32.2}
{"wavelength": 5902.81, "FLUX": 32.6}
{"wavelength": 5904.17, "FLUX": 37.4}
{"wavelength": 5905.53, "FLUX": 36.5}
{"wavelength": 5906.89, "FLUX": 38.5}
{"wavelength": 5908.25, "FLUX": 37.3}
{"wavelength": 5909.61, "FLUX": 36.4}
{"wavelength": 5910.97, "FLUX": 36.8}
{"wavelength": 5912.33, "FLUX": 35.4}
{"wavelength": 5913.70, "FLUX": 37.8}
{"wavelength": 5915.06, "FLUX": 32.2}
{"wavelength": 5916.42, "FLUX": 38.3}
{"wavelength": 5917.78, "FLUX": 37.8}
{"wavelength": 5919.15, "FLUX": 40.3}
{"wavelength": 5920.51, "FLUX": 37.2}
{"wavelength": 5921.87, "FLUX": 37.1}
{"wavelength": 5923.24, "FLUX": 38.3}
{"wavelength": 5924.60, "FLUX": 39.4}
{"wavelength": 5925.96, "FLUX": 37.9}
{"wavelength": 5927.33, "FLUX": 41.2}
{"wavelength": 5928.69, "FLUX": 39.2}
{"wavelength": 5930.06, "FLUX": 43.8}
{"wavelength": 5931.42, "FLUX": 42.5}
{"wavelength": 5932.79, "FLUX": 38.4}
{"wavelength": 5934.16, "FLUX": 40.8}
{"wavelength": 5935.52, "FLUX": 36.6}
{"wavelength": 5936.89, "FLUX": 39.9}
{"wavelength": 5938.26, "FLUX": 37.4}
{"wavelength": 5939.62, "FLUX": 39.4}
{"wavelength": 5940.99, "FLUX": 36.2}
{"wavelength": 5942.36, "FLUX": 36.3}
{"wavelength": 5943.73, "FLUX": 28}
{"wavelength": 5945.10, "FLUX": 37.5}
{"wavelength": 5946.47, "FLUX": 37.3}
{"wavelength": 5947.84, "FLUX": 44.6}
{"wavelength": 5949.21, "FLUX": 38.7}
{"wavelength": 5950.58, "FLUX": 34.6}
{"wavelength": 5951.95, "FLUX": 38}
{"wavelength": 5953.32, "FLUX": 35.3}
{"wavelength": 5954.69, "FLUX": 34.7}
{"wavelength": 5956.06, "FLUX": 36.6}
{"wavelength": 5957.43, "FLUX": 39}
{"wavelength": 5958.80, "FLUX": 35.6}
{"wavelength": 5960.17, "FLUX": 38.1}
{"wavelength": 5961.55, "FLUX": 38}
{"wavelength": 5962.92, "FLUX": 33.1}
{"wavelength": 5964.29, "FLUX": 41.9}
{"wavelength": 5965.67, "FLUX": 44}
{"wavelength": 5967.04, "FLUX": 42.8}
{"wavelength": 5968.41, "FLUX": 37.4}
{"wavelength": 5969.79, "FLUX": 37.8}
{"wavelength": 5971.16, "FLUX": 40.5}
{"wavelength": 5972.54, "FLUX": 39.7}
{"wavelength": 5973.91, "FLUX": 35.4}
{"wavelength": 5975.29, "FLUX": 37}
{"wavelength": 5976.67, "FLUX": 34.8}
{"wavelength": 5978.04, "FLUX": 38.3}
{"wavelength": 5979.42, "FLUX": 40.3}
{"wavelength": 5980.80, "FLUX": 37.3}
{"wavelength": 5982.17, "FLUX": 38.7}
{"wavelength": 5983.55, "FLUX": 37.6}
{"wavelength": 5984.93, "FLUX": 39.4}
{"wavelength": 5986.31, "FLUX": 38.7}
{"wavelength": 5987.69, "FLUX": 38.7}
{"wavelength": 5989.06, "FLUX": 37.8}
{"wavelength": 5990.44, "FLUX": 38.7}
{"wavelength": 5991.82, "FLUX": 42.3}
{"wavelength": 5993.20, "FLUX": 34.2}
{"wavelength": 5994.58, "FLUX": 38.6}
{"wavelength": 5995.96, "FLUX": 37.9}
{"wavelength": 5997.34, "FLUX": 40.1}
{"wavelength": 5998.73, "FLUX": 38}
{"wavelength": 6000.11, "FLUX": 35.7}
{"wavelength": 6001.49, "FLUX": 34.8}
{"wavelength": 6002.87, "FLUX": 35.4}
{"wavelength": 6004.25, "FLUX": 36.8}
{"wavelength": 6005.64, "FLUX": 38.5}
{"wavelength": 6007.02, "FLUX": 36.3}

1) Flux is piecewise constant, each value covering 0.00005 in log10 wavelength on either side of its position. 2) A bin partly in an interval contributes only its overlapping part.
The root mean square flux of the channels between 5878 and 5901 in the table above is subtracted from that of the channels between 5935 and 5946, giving 4.2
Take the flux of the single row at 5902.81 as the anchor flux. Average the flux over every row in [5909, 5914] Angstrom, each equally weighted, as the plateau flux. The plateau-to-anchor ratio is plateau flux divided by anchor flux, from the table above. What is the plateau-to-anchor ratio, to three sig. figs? 1.12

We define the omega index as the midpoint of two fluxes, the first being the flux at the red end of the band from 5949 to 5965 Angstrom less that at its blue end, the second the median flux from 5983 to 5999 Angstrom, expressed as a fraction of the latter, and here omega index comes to 0.54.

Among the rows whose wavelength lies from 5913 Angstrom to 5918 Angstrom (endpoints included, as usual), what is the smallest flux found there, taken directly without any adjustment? 32.2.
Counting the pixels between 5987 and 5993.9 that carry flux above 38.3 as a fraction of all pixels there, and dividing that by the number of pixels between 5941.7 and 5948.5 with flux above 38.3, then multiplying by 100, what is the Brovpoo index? 60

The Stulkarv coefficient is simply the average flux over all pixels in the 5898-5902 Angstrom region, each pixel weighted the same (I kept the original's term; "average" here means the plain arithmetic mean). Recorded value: 31.9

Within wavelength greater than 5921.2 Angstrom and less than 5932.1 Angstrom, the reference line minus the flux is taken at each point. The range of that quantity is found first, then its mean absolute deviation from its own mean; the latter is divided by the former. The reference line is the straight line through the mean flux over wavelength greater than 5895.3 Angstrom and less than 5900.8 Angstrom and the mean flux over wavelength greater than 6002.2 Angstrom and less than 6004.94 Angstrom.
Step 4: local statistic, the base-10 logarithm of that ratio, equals -0.538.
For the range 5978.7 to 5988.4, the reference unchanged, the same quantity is -0.616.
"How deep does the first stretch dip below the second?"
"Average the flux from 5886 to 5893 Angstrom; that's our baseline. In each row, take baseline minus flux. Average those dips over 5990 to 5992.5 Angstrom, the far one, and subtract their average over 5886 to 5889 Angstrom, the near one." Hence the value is -10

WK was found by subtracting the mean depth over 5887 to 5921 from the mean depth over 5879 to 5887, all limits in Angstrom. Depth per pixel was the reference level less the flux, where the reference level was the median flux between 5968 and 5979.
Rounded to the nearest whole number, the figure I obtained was -3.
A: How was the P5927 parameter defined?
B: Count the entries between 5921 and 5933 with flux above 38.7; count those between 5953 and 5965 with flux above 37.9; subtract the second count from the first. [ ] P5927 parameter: 1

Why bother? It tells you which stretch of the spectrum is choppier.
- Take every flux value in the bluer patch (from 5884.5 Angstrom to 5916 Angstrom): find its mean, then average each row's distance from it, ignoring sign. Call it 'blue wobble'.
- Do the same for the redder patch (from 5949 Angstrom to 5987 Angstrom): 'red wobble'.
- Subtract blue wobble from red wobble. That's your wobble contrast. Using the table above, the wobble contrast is -1.3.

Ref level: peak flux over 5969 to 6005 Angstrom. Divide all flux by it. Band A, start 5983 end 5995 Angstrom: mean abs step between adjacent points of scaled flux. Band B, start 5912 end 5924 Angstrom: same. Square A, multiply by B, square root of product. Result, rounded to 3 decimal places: 0.015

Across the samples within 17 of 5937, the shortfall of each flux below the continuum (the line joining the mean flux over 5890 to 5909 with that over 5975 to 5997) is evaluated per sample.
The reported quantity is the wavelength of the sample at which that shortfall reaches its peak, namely 5943.73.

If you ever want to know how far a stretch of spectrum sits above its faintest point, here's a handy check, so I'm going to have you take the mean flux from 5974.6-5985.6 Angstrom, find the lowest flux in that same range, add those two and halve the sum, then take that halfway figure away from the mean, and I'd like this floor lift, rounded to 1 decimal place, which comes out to 1.6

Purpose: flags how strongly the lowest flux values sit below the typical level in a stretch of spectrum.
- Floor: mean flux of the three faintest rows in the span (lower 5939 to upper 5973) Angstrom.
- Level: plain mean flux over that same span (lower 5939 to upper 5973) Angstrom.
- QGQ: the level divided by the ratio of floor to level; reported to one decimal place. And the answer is 44.8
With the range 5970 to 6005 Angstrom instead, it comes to 41.4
